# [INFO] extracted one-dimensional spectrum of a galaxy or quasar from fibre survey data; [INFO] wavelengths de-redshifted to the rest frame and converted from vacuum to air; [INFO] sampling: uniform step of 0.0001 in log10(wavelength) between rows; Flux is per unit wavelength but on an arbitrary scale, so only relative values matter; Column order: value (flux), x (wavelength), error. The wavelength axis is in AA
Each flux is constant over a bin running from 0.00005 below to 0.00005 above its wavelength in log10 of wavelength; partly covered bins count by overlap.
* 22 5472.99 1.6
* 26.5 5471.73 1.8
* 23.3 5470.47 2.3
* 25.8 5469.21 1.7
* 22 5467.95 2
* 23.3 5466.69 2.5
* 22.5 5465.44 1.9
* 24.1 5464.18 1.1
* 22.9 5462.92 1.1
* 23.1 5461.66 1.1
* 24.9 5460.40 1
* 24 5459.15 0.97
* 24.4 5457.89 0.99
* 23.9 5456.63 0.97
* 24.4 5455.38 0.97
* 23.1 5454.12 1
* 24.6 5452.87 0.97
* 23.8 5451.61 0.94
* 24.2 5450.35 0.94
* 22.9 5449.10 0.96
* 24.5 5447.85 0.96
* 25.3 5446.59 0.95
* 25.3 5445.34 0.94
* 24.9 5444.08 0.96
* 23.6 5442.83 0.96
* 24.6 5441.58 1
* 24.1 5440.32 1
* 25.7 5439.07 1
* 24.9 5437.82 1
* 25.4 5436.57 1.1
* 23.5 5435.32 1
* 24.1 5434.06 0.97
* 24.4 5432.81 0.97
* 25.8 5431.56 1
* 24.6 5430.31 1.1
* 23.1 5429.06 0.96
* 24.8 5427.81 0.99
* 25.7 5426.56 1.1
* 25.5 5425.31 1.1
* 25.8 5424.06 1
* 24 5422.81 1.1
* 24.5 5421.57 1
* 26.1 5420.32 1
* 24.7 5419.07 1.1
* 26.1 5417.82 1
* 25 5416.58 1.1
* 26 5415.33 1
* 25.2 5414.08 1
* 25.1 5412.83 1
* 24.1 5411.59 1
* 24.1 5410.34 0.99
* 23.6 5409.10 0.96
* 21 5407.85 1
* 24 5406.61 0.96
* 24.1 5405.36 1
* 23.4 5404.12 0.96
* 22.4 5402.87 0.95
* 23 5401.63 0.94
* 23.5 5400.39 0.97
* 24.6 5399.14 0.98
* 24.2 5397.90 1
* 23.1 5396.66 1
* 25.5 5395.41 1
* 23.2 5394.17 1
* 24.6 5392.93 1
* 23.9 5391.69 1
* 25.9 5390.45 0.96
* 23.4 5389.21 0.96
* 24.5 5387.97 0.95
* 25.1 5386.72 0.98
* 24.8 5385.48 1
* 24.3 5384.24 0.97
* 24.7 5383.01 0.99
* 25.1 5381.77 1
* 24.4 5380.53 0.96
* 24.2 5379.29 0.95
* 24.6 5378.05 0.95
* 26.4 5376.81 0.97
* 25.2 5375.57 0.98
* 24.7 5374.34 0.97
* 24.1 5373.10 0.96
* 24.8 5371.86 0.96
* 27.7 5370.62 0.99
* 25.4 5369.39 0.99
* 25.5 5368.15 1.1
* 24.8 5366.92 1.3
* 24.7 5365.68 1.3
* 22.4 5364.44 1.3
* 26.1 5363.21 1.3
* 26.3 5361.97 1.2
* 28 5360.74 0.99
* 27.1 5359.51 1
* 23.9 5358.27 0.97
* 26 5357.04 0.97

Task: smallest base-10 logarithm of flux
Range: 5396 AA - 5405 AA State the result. 1.35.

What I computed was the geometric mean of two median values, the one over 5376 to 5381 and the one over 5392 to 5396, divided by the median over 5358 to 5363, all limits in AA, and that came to 0.92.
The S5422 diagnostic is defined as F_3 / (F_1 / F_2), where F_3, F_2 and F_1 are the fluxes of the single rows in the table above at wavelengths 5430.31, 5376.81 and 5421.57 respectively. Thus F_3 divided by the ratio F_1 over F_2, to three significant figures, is 26.5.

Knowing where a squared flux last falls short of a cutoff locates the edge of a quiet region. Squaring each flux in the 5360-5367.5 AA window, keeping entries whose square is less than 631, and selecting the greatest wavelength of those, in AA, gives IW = 5366.92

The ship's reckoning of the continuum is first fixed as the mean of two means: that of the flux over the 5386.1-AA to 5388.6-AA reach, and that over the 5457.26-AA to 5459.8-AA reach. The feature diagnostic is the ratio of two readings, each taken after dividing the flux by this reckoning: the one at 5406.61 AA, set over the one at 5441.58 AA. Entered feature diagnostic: 0.98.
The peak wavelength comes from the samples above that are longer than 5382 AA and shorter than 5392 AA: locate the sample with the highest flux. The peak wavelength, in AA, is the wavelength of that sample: 5390.45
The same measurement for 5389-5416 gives 5415.33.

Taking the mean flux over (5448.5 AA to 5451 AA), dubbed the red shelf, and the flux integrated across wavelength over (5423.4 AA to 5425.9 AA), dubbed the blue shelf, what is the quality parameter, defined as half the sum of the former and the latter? 43.8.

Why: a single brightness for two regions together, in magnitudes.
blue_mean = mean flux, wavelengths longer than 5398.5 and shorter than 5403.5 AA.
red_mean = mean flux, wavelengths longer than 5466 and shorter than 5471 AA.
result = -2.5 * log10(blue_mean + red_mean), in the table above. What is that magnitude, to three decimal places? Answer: -4.180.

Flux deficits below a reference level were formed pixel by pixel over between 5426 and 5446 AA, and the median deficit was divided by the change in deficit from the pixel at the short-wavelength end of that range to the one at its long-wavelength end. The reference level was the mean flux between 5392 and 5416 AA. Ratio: -1.9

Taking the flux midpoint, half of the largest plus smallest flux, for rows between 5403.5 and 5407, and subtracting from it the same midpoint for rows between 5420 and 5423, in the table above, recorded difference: -1.3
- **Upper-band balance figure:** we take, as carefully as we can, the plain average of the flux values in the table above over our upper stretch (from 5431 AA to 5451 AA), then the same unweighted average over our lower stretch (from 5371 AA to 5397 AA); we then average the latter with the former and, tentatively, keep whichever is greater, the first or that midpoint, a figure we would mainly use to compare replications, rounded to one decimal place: 24.6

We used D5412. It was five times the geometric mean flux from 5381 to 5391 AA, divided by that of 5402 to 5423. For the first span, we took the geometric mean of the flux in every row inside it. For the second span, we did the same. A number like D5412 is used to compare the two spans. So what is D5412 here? 5.1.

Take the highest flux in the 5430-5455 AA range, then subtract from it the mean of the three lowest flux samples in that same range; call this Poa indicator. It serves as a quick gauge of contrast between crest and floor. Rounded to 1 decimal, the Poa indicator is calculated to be 2.6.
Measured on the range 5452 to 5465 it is 1.9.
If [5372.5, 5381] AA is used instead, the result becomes 2.2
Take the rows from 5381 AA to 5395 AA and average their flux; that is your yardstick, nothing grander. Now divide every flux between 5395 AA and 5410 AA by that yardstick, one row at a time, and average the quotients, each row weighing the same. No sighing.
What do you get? 0.96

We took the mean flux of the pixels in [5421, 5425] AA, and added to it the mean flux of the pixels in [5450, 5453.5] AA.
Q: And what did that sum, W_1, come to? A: 49.0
